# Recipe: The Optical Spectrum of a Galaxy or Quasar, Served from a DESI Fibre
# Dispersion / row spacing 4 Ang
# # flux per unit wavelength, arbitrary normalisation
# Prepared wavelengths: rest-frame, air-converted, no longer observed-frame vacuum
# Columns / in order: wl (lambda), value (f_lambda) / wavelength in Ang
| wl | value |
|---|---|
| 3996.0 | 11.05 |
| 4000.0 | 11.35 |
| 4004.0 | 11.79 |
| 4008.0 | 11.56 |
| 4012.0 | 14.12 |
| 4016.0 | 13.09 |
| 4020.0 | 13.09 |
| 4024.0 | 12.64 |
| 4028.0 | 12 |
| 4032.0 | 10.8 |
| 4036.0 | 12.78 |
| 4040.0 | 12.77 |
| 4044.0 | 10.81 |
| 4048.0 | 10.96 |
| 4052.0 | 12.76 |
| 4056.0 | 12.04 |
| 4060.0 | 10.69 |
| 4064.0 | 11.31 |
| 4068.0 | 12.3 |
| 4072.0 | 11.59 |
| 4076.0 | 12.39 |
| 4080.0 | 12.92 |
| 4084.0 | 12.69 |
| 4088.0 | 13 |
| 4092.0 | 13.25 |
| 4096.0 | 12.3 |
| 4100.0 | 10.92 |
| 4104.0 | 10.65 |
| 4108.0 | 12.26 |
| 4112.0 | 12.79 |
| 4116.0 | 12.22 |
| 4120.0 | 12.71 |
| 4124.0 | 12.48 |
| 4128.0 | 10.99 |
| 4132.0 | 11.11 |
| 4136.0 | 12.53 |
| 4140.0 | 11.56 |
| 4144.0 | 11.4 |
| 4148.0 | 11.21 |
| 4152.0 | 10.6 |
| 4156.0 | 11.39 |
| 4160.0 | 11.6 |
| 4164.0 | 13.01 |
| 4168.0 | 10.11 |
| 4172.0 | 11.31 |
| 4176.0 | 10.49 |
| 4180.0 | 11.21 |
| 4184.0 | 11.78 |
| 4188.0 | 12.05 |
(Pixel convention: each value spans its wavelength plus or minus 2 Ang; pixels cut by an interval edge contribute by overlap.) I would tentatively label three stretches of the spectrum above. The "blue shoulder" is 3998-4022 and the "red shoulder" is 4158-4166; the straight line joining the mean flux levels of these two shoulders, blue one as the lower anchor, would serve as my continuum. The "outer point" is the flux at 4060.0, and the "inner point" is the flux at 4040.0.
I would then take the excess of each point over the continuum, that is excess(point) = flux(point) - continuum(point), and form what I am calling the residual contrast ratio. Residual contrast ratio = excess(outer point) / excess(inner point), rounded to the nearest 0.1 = -5.7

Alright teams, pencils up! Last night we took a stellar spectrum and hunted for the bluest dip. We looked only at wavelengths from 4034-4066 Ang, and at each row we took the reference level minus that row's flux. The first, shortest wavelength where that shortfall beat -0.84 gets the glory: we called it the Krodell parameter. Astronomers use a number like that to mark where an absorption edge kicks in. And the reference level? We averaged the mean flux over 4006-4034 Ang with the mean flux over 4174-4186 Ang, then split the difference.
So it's 4044.0 Ang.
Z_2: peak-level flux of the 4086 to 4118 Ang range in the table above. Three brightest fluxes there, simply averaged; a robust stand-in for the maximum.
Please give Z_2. 13.0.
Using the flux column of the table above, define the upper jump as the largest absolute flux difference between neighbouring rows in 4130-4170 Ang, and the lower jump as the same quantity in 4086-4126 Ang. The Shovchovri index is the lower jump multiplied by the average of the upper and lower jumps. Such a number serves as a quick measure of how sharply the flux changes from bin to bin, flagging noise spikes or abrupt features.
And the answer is 3.6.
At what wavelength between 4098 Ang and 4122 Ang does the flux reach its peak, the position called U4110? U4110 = 4112.0 Ang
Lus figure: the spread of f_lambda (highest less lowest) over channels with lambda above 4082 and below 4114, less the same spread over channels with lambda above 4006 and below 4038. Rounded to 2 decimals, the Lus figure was -0.72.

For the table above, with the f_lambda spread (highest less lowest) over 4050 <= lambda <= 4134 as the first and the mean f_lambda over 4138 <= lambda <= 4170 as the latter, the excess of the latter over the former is 8.8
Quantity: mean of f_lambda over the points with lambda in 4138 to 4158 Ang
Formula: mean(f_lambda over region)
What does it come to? 11.2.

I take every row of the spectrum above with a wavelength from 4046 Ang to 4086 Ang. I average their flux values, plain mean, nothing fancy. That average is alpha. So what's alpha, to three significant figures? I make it 12.0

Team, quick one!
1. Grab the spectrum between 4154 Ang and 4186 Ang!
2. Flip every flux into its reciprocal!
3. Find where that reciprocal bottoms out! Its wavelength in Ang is 4164.0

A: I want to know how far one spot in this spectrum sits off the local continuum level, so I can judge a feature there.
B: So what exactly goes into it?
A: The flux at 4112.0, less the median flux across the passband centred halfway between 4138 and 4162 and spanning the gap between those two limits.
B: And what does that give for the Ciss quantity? 1.4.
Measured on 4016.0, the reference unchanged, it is 1.7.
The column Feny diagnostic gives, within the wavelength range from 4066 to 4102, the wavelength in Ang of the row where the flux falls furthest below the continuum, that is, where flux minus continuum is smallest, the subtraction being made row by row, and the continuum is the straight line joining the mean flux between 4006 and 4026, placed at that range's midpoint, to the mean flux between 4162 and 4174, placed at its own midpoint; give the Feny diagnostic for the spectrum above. 4100.0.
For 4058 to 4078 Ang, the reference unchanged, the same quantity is 4060.0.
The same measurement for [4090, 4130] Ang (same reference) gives 4104.0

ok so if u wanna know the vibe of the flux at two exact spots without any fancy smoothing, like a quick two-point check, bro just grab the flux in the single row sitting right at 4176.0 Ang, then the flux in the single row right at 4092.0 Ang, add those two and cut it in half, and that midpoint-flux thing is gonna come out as 11.87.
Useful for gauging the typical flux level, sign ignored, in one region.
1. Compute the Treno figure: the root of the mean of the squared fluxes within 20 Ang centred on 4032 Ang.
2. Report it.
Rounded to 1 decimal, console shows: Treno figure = 12.2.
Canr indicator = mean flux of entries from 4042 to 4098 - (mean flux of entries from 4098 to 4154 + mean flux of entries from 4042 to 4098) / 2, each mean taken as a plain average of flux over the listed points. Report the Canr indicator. 0.20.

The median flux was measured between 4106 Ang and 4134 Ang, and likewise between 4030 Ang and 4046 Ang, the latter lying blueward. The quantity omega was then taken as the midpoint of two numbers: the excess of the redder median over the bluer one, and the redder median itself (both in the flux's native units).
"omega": 6.4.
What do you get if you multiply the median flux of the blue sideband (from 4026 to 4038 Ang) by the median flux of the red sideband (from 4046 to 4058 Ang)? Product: 144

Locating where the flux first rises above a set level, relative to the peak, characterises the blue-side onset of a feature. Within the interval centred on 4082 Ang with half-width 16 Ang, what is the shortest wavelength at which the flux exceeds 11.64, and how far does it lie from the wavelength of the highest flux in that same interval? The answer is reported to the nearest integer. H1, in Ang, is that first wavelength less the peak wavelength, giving -24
